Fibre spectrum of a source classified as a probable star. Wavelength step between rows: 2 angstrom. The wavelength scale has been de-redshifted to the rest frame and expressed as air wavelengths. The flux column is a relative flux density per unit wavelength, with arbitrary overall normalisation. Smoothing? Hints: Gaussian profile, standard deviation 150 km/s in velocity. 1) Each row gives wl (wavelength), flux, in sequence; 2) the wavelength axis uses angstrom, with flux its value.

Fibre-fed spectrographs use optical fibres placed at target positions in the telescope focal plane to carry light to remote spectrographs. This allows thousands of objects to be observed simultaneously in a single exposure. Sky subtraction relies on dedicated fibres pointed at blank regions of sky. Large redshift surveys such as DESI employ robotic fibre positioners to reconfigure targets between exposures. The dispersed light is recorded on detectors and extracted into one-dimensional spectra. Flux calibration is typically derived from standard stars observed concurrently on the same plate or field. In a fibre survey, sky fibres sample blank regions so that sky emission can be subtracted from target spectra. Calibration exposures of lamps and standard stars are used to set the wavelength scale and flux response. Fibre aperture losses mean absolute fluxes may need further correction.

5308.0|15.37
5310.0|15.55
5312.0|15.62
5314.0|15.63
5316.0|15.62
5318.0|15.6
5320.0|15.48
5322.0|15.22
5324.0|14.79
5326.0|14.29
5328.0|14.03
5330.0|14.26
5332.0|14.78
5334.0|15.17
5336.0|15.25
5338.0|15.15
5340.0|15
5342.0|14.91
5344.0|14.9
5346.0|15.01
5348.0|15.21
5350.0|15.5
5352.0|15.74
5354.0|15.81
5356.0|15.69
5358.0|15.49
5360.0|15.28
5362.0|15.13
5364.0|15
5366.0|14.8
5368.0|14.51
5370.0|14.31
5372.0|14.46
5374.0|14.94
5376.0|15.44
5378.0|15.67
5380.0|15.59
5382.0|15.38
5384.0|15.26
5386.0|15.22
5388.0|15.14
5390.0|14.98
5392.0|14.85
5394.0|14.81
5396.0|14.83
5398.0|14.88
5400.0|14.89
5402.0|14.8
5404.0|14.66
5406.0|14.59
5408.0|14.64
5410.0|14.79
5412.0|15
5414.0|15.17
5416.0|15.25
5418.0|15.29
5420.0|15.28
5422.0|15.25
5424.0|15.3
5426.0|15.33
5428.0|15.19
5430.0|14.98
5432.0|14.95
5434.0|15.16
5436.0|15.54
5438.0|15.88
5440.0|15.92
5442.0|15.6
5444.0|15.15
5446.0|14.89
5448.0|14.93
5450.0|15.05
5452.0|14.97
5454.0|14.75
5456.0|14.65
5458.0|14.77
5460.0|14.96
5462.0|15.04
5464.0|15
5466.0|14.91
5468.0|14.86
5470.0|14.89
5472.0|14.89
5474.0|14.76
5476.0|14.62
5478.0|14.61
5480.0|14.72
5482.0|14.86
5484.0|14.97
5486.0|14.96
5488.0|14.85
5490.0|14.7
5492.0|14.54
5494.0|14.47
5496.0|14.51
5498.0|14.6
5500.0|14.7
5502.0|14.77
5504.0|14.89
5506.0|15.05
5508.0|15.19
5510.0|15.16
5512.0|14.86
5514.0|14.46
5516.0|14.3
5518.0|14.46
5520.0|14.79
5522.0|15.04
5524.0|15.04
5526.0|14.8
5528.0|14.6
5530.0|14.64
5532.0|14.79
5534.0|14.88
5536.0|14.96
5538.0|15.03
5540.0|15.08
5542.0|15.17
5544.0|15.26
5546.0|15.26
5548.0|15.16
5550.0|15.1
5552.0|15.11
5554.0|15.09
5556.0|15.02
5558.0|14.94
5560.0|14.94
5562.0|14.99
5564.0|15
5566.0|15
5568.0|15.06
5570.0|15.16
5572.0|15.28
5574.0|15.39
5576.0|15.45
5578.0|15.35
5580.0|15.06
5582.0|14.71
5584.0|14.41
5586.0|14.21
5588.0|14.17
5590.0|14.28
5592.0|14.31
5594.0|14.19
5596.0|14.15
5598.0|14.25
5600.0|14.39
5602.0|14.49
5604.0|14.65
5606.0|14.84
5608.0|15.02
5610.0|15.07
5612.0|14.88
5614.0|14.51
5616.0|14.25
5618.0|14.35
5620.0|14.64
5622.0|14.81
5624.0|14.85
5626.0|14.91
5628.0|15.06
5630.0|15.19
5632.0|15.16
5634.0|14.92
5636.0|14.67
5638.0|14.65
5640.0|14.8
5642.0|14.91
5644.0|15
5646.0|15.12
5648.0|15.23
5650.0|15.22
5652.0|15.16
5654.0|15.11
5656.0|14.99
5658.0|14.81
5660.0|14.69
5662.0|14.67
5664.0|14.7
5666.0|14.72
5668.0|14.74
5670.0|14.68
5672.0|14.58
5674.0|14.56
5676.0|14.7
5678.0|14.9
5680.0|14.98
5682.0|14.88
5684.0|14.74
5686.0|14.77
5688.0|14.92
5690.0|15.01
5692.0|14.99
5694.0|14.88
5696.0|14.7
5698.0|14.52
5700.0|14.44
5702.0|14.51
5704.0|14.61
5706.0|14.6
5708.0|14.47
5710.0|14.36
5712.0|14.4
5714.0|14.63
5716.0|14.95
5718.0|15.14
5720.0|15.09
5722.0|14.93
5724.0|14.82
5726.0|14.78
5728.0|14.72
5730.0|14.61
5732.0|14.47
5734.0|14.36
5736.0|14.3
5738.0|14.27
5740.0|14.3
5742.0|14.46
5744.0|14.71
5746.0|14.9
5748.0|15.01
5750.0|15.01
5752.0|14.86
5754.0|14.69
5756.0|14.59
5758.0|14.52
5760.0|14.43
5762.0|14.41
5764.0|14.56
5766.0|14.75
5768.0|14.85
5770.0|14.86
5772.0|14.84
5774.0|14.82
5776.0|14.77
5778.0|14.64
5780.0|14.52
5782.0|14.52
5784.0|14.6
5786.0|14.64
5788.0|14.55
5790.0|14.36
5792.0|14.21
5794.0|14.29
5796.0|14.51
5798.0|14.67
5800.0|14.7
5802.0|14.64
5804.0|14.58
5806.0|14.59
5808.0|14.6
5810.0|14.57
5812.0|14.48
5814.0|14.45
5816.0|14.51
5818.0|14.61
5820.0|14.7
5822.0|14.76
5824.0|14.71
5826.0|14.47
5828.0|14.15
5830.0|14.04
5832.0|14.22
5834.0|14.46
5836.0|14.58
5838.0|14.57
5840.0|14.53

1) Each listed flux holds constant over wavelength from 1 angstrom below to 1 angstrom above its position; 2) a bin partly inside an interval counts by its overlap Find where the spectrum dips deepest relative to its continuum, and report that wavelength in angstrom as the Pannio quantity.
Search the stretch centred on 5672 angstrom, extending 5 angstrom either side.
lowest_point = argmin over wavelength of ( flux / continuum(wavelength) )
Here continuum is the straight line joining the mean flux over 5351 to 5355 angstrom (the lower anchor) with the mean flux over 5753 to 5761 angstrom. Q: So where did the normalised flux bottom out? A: 5674.0 angstrom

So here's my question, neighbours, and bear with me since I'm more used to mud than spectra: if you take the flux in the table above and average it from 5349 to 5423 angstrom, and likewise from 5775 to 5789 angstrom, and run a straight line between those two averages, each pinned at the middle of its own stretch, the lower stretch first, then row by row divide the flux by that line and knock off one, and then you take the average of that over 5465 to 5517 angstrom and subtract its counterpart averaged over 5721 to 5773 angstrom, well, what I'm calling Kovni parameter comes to -0.013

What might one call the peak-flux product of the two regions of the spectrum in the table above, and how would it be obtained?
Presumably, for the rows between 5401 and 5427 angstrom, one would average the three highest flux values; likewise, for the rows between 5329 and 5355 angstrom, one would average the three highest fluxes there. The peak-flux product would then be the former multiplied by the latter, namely 240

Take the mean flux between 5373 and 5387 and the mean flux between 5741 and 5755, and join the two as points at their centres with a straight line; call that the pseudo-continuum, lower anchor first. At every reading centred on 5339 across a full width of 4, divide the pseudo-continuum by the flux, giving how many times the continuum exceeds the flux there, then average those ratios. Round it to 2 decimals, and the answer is 1.02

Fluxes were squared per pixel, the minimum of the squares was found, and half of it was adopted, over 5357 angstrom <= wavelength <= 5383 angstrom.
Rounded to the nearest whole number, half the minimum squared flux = 102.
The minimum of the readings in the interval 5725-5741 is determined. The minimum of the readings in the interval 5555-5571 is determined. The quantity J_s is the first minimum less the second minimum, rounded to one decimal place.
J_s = -0.7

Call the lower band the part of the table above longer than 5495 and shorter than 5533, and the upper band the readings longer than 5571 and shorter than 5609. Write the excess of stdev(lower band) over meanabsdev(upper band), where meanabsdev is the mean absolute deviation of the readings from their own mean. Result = -0.15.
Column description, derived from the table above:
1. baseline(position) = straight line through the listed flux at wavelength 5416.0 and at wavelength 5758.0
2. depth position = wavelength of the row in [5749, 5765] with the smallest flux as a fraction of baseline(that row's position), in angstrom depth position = 5762.0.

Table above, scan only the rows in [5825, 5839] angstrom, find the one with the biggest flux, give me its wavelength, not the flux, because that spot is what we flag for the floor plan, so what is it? 5836.0 angstrom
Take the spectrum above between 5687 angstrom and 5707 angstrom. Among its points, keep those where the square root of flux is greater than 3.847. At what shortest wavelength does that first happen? 5688.0 angstrom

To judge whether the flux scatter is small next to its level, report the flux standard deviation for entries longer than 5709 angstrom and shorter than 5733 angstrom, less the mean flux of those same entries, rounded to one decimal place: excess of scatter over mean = -14.5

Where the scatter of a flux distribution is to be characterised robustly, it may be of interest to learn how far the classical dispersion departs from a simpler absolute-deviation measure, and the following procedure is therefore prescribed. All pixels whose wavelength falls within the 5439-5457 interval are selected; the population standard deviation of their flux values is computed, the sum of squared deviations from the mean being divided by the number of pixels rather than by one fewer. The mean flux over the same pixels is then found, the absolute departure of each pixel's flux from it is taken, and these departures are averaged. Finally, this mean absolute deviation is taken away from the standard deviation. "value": 0.082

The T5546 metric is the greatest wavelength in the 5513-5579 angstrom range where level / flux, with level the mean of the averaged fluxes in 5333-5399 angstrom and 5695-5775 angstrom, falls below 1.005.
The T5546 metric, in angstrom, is 5578.0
